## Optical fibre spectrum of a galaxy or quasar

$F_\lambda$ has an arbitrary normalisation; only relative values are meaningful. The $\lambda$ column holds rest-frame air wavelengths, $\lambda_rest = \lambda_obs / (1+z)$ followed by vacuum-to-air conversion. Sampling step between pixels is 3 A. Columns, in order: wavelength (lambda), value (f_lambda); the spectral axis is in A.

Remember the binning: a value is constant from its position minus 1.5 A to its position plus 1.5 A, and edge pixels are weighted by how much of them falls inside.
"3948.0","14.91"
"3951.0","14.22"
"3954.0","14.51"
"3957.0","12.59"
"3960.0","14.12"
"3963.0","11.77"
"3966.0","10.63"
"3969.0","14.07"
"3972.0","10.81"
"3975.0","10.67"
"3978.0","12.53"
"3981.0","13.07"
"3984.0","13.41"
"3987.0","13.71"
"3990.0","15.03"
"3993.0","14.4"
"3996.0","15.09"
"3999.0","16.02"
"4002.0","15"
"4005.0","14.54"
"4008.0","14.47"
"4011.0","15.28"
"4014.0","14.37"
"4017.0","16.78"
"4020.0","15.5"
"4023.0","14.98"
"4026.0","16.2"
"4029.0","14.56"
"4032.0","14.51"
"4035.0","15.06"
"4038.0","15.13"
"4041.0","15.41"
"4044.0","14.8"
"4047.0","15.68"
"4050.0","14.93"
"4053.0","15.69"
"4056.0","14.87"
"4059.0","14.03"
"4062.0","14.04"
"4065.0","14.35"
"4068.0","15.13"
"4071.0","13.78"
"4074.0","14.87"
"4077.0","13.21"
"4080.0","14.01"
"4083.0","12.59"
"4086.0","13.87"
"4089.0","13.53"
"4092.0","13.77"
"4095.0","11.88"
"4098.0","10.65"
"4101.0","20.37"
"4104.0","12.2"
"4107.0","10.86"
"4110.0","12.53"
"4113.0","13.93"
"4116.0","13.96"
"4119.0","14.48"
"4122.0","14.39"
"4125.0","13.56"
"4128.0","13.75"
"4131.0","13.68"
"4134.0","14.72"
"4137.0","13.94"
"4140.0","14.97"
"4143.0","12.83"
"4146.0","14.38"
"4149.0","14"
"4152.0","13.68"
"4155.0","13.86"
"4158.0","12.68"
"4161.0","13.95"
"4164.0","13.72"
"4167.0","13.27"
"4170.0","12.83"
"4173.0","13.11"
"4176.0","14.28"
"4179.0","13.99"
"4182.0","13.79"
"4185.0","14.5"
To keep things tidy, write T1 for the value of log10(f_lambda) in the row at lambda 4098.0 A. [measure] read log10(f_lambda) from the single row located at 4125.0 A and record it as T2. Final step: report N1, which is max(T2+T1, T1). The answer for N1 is 2.16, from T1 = 1.03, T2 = 1.13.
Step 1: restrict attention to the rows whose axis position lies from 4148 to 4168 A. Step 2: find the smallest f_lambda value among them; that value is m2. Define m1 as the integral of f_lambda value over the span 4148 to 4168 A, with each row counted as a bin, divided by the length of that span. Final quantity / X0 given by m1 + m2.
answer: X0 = 26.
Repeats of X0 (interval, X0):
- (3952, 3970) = 24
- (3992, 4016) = 29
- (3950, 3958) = 26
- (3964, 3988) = 23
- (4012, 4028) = 30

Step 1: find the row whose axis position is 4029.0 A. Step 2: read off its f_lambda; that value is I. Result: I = 14.56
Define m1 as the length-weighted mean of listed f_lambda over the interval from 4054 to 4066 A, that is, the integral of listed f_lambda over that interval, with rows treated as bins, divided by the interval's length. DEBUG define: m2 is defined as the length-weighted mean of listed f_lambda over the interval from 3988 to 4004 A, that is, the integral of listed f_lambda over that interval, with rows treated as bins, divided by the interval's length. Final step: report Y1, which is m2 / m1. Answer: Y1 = 1.05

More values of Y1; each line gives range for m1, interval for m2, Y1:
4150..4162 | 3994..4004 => 1.13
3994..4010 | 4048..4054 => 1.02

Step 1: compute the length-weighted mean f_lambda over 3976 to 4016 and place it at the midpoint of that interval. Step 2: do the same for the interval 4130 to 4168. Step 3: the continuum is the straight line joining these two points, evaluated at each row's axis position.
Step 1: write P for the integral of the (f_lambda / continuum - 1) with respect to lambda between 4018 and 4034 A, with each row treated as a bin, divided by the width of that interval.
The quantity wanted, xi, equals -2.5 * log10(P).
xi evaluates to 3.0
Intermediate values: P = 0.07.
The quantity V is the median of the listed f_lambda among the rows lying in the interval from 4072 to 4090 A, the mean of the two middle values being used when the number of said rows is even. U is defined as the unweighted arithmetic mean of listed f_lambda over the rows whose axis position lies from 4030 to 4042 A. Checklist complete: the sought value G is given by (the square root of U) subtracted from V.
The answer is 9.8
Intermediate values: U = 15.0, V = 13.7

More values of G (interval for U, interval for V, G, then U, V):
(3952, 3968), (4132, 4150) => 10.6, 12.7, 14.2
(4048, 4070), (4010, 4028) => 11.6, 14.7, 15.4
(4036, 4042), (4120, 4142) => 10.0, 15.3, 13.9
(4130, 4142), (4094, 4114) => 8.4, 14.3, 12.2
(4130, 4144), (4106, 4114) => 8.8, 14.0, 12.5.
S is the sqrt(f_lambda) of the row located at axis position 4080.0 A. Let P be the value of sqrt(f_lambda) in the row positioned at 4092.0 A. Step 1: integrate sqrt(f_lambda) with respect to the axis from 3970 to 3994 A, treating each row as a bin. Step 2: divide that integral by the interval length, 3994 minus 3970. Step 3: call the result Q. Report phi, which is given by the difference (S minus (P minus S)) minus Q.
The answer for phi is 0.2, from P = 3.71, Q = 3.59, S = 3.74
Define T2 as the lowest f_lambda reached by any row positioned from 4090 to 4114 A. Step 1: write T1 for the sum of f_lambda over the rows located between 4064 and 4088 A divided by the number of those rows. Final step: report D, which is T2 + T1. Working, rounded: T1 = 14.0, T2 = 10.65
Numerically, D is 24.6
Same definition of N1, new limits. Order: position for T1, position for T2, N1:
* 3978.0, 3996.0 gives 2.28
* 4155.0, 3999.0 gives 2.35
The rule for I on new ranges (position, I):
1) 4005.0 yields 14.54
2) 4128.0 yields 13.75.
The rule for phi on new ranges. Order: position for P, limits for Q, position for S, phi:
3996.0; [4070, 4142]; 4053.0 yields 0.3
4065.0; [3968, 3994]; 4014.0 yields 0.2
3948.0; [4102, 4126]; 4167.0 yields -0.2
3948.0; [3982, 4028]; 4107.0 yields -1.1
